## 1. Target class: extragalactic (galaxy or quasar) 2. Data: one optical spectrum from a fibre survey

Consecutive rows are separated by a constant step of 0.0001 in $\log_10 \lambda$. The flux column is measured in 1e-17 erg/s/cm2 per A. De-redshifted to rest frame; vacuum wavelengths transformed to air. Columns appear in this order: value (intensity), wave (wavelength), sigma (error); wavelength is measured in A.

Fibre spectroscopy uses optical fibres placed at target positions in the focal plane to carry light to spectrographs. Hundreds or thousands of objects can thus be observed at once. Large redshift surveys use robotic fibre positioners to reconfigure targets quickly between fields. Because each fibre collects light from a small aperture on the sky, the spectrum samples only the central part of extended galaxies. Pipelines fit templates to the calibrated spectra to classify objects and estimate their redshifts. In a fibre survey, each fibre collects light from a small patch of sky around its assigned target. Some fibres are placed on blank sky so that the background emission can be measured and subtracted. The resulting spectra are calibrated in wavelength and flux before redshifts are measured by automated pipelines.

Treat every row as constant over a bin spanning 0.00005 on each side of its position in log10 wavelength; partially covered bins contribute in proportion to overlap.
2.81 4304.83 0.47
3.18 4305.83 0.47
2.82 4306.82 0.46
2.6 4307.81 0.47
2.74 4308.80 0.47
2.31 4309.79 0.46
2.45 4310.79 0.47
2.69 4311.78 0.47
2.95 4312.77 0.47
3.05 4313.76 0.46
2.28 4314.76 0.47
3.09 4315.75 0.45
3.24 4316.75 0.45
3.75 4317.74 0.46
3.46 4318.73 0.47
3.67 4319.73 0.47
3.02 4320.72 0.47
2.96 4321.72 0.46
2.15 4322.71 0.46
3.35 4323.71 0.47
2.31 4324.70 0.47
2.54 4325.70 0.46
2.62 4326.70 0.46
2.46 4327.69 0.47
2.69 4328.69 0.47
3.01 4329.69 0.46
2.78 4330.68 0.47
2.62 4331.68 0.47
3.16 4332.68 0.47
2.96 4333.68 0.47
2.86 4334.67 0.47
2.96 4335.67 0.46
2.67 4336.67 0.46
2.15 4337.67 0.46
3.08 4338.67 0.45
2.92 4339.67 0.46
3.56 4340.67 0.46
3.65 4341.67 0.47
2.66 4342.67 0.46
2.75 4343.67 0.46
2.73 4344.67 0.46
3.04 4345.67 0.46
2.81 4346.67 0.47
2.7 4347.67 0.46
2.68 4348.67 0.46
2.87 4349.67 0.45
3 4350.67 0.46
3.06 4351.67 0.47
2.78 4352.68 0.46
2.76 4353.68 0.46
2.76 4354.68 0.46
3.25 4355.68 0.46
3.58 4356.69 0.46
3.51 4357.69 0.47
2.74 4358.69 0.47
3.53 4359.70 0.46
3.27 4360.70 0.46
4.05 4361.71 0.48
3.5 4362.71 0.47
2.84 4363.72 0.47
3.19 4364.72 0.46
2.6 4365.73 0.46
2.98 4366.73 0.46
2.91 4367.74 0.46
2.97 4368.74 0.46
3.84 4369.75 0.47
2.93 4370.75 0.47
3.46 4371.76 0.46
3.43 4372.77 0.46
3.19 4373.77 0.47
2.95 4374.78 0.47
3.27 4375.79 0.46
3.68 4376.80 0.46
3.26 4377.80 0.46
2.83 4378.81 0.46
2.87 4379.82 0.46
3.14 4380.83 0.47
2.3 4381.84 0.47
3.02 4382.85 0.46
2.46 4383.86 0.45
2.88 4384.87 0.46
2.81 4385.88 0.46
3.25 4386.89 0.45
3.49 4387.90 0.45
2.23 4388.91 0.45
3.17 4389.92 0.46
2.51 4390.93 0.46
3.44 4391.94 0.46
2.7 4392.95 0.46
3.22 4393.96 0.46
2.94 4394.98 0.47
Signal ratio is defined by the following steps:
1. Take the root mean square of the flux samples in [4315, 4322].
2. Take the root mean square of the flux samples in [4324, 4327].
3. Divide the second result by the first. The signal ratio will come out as 0.75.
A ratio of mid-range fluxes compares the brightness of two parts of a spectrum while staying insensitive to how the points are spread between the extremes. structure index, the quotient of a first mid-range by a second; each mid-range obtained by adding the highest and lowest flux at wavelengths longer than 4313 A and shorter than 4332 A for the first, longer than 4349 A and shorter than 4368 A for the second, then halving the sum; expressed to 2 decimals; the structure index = 0.89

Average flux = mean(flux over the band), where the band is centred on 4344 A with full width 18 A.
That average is 2.89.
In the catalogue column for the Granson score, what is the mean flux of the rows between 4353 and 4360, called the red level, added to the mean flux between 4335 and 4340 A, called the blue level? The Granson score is 5.9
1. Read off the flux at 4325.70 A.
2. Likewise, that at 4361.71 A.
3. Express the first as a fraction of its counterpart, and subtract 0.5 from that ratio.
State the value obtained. 0.13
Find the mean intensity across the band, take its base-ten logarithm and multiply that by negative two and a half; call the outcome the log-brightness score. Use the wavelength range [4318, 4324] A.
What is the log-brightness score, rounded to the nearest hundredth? -1.23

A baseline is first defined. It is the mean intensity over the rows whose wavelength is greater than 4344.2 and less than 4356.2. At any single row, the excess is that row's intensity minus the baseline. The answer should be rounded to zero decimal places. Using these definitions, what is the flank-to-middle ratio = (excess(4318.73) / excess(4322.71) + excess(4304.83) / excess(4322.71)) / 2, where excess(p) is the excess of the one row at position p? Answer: 0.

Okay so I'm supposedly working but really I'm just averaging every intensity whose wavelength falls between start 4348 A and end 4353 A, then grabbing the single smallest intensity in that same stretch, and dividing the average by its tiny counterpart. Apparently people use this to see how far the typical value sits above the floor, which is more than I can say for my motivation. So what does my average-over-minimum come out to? 1.07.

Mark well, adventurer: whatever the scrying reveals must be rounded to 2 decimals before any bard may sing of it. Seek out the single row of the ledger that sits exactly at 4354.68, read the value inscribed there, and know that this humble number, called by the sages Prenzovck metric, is 2.76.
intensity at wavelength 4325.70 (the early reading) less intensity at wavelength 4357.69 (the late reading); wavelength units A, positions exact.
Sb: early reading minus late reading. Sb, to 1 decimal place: -1.0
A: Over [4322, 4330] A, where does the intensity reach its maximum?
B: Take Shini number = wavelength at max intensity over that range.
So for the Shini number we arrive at 4323.71 A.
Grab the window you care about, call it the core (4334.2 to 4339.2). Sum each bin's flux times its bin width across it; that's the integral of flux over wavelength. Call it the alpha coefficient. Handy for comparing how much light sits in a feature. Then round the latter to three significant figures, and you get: 13.7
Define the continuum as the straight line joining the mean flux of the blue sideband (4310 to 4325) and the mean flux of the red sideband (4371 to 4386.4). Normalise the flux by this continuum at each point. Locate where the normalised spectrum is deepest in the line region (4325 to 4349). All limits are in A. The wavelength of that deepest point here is 4337.67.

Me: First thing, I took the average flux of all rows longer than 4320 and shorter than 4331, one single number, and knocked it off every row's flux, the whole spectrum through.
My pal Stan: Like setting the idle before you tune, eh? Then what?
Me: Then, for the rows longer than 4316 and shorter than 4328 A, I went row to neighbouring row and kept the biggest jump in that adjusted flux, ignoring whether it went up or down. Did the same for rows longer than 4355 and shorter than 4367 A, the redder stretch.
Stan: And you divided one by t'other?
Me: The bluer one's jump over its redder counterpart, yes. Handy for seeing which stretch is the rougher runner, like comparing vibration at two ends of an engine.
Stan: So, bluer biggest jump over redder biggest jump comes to 1.5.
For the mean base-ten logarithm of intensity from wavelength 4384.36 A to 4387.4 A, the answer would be 0.47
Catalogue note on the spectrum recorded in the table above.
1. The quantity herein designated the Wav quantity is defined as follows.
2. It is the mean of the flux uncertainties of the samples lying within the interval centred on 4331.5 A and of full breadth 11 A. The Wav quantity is 0.466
